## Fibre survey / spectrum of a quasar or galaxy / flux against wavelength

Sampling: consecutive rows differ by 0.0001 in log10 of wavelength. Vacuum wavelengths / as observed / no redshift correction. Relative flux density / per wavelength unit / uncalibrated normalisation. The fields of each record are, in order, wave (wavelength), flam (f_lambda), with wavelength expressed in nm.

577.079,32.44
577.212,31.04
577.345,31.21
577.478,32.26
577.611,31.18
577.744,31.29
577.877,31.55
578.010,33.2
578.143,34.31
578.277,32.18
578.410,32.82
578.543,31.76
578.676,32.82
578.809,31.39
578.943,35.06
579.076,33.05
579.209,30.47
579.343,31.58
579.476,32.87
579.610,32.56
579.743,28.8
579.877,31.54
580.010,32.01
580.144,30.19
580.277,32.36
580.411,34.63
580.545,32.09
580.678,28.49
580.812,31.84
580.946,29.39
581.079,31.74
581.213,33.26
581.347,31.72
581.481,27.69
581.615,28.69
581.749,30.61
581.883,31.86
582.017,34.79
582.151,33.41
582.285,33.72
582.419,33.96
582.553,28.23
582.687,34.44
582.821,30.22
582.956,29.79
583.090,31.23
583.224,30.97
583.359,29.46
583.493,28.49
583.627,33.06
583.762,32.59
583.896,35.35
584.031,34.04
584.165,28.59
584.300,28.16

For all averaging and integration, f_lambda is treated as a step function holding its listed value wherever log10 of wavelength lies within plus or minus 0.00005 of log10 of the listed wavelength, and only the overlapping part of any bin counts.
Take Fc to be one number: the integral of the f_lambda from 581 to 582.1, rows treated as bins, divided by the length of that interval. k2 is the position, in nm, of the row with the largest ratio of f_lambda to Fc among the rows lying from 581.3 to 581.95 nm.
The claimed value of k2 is 581.883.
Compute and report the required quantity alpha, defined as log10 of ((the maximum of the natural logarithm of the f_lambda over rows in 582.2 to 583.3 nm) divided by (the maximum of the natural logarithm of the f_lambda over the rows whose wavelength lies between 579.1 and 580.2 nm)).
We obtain 0.006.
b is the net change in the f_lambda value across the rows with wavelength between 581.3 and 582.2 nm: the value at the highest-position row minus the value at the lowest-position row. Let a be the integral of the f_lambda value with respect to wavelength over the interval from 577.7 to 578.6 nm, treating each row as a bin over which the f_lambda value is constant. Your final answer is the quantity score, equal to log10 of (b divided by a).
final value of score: -1.24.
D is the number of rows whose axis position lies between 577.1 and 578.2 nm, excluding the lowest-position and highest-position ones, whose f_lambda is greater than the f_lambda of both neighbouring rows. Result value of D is 1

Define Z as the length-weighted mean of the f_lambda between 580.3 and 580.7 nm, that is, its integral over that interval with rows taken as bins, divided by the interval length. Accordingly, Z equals 32.2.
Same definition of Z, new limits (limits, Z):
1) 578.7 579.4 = 32.3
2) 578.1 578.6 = 32.7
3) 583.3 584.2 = 31.8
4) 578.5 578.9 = 32.2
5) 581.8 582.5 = 33.4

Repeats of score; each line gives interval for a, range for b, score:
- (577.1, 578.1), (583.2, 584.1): -1.01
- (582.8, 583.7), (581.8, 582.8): -1.03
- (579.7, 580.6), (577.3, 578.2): -0.96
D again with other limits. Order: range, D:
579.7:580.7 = 2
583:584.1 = 2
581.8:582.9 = 3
